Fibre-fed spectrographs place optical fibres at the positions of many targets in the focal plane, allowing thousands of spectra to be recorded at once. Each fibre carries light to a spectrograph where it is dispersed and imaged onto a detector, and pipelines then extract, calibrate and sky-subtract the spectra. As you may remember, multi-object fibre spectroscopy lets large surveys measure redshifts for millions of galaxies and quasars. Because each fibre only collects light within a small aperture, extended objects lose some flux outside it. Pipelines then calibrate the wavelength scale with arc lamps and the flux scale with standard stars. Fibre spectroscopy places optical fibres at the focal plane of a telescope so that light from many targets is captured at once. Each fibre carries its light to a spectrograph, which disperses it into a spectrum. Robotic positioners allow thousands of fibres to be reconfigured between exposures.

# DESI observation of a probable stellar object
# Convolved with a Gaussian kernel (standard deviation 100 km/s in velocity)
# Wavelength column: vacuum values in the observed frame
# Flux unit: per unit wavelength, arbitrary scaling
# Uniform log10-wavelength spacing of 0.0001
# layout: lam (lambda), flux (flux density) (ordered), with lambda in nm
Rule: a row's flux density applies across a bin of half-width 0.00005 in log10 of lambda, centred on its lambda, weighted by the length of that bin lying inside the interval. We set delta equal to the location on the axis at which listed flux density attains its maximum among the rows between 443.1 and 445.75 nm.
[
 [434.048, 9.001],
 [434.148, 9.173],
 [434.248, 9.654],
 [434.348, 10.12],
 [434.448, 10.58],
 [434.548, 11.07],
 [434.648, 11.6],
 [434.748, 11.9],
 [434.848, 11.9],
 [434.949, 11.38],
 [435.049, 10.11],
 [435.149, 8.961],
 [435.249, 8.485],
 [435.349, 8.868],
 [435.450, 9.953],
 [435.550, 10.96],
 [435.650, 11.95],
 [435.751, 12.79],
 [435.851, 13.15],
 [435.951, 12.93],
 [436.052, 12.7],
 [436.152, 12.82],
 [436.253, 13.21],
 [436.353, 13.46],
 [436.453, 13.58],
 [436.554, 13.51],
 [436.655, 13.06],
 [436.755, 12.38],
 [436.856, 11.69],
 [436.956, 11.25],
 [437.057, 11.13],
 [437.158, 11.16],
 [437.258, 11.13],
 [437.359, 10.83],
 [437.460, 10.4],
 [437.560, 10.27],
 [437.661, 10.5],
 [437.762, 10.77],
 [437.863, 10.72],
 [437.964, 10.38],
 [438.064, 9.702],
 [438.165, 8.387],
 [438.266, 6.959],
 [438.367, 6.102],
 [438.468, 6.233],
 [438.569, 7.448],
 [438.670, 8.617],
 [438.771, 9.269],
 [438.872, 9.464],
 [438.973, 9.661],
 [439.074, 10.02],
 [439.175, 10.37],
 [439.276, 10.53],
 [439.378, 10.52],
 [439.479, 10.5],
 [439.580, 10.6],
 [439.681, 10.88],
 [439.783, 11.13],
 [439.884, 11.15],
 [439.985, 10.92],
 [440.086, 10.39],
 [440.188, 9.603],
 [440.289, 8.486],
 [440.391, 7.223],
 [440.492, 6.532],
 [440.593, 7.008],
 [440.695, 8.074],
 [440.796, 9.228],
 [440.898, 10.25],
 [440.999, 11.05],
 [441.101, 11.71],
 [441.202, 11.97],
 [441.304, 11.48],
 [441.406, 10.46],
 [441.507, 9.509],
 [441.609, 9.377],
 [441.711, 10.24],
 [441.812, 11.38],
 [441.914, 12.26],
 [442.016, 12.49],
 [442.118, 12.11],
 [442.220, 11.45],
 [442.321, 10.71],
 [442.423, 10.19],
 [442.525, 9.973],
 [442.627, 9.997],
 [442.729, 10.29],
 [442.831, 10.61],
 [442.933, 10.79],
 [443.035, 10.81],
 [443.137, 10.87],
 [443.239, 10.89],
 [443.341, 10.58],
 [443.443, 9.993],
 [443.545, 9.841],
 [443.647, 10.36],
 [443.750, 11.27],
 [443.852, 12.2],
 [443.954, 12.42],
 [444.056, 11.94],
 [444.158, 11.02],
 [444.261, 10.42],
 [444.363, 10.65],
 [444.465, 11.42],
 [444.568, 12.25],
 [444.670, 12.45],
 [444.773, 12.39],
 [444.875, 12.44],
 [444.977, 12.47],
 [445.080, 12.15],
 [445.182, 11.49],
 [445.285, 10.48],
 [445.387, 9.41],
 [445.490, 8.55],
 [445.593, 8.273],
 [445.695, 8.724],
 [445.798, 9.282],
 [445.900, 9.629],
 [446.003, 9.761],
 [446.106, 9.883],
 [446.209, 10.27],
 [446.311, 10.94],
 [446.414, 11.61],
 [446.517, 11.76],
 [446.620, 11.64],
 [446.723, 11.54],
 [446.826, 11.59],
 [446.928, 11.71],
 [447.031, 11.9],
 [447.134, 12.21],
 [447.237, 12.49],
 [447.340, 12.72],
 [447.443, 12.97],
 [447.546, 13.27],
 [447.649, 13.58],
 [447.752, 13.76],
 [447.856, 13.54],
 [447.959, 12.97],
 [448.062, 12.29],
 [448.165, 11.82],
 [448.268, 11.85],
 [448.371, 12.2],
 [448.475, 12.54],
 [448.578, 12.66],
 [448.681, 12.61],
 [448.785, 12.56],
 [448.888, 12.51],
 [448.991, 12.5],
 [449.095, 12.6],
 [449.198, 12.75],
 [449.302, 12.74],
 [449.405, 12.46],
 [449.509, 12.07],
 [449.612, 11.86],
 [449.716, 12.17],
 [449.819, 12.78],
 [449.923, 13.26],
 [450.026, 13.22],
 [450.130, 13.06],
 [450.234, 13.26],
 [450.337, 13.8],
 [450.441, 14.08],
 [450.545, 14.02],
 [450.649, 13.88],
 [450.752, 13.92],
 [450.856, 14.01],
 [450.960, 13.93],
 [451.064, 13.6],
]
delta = 444.977 nm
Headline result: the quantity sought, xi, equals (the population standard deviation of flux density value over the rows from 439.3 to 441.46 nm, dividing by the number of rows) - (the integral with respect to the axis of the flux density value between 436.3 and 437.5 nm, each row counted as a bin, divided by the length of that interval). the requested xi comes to -10.4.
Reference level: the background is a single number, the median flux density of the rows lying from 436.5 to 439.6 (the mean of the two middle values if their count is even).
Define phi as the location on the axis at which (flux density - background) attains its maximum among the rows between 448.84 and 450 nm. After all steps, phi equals 449.923 nm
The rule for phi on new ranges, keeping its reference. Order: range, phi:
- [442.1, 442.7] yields 442.118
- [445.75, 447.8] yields 447.752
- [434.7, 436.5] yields 436.453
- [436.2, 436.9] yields 436.453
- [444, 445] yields 444.977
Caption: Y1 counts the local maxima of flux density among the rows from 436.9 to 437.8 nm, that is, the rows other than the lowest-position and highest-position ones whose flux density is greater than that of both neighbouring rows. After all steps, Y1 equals 1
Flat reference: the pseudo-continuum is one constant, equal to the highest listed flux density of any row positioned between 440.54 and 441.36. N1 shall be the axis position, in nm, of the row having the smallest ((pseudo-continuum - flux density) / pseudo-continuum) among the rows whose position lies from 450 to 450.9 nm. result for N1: 450.441 nm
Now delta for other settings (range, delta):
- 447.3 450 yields 447.752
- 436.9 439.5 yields 436.956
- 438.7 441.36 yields 441.202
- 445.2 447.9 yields 447.752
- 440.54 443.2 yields 442.016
